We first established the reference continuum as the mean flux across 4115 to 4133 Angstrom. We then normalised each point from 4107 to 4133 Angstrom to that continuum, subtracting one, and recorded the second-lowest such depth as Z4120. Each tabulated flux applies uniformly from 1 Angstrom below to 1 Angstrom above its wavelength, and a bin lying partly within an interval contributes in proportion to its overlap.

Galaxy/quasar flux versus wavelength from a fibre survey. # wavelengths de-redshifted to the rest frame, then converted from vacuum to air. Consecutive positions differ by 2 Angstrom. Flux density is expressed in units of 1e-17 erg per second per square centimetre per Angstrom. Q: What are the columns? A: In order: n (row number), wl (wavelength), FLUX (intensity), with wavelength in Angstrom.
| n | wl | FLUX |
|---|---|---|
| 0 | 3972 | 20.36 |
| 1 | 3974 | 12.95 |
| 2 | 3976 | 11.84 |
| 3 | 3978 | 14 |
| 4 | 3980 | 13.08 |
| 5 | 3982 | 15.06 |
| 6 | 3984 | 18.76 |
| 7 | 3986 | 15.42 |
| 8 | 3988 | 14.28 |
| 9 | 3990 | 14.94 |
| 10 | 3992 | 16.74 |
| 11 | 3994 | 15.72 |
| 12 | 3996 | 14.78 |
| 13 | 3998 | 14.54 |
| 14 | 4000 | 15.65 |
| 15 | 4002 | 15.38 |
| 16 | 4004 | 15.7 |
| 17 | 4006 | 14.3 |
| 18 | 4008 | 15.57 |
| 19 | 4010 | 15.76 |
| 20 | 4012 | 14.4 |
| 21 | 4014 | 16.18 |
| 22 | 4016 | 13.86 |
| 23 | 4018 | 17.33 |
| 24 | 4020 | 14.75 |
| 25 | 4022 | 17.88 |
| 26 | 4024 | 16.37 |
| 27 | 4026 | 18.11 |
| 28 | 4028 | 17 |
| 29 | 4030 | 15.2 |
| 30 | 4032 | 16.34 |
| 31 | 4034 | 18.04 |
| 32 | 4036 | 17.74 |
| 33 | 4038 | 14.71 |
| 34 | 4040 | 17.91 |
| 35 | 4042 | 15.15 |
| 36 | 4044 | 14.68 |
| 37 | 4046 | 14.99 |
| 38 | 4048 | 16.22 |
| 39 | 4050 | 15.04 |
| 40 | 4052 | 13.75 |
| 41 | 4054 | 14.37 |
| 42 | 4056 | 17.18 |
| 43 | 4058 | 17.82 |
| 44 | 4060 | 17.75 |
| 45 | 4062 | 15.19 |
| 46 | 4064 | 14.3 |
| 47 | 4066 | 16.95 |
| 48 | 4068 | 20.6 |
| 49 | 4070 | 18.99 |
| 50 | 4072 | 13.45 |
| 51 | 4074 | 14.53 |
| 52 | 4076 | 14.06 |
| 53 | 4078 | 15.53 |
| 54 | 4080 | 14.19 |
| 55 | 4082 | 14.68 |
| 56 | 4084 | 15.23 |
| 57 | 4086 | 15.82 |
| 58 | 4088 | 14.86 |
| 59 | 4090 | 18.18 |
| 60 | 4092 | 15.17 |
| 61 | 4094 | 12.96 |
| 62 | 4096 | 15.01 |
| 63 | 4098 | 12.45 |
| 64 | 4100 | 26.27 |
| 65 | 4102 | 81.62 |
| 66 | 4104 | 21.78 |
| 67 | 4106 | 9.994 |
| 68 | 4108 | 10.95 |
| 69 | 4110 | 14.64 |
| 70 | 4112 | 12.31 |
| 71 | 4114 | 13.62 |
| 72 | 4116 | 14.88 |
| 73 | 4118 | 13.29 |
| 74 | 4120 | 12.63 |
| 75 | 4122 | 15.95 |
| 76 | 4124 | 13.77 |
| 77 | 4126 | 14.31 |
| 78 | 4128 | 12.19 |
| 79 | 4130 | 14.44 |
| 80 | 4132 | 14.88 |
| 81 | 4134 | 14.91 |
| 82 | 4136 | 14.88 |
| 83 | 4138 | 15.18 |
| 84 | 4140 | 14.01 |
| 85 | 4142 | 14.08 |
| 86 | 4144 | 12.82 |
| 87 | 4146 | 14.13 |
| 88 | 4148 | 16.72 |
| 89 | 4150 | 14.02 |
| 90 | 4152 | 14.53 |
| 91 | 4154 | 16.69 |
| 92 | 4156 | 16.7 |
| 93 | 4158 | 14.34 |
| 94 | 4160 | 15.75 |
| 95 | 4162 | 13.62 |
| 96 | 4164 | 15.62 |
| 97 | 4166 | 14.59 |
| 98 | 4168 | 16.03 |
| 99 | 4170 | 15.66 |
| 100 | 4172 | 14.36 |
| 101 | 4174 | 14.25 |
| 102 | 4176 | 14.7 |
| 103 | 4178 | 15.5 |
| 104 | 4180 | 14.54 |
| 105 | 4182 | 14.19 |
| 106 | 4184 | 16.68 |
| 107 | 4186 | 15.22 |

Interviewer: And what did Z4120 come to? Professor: -0.13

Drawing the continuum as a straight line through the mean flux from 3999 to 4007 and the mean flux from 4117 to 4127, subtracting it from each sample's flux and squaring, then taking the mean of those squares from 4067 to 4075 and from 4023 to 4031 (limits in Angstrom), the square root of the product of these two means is 7.4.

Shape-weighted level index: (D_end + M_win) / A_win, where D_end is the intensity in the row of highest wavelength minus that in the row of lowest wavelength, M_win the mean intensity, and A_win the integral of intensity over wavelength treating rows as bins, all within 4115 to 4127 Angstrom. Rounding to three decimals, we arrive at 0.080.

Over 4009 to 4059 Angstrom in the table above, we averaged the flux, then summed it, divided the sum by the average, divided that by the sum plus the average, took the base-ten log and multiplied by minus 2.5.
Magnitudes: 3.05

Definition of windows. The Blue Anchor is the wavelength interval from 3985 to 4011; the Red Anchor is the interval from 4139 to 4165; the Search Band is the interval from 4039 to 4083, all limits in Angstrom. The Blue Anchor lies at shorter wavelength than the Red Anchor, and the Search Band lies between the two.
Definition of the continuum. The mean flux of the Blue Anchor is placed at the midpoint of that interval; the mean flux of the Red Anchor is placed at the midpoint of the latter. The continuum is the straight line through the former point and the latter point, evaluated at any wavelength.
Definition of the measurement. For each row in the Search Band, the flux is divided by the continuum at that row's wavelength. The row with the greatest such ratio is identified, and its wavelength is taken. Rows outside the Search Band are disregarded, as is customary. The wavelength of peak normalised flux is 4068 Angstrom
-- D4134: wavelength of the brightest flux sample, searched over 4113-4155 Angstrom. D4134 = 4148 Angstrom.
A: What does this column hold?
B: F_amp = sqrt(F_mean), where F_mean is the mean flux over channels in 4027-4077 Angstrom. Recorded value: 4.01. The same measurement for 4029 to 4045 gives 4.03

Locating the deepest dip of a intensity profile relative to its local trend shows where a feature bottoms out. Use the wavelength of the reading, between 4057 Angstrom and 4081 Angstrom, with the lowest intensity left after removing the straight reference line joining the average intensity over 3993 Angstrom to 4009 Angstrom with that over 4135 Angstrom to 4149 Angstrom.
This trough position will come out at 4072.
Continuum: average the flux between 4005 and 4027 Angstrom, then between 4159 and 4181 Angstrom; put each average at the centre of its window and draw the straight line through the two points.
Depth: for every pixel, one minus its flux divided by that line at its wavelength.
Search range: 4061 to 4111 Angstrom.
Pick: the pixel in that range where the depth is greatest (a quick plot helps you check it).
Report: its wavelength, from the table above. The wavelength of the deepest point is 4106 Angstrom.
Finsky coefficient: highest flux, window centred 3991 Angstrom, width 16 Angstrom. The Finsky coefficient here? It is 18.76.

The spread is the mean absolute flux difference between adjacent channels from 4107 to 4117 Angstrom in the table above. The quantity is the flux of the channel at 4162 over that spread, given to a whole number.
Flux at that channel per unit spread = 6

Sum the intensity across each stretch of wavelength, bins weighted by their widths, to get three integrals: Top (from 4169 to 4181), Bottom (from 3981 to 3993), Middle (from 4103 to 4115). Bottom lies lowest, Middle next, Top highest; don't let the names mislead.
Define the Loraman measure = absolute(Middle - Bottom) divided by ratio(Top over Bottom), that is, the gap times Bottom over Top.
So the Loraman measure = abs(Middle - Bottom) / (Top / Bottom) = 25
